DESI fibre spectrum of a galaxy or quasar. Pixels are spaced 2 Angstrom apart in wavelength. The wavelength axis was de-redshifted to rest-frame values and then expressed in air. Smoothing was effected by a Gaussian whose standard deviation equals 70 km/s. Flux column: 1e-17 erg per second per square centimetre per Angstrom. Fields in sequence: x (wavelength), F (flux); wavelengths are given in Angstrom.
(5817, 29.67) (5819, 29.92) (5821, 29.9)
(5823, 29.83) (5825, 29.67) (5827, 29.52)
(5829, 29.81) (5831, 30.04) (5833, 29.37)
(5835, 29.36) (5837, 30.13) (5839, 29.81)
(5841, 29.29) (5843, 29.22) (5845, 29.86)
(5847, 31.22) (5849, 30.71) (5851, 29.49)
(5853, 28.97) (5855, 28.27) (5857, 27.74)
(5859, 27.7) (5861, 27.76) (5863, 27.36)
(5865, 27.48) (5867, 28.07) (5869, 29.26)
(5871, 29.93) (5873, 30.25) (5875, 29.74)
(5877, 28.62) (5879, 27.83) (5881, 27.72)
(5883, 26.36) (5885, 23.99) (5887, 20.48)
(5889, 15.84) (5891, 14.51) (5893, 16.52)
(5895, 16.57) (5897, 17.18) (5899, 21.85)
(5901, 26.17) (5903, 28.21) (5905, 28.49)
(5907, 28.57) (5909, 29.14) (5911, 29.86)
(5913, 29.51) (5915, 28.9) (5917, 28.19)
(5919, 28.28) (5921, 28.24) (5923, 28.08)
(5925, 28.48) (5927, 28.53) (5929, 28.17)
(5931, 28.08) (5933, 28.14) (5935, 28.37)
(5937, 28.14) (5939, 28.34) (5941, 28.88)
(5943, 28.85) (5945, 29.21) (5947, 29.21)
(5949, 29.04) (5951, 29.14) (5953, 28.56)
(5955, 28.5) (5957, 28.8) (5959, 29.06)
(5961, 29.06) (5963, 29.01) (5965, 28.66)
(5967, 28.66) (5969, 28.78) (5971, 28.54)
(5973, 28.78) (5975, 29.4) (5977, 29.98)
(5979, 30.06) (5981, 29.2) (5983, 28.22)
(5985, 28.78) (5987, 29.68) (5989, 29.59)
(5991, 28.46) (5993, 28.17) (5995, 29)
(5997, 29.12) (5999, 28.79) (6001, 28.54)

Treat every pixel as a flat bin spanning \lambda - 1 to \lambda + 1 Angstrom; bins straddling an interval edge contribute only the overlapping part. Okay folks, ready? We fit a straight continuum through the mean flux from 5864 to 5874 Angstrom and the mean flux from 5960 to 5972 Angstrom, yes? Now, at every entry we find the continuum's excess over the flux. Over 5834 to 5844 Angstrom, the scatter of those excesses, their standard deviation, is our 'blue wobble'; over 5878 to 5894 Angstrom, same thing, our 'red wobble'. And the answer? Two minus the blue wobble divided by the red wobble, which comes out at 1.9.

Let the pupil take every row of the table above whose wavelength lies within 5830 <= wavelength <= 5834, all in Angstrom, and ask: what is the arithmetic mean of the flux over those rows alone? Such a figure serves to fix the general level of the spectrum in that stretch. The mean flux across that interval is 29.7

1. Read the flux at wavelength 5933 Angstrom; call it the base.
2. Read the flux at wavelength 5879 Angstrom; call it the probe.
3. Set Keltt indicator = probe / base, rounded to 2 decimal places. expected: 0.99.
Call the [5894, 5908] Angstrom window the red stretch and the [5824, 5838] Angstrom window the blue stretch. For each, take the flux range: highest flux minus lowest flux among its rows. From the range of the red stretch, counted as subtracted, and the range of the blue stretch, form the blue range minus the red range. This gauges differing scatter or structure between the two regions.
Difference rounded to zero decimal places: -11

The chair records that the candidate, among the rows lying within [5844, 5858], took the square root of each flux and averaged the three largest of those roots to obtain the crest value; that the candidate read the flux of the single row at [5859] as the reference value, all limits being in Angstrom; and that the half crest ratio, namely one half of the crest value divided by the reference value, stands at 0.100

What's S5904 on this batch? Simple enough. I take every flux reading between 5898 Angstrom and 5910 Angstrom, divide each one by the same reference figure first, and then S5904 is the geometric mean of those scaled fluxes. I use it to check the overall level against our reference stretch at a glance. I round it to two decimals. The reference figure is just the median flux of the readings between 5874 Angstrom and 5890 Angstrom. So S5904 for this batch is 1.00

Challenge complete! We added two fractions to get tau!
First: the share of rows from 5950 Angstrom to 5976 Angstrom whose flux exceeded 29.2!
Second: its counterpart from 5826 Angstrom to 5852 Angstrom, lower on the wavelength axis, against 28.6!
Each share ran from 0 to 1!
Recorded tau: 1.1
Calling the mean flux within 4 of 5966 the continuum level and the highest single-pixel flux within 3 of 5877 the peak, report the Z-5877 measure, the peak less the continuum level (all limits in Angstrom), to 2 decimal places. 0.96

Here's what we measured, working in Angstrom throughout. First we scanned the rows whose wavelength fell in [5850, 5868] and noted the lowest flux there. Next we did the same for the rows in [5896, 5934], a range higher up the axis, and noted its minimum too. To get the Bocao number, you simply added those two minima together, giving 45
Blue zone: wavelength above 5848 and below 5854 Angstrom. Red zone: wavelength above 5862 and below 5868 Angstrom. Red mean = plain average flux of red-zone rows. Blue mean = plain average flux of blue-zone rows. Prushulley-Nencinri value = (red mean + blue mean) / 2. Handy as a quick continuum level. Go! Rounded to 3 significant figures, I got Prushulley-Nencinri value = 28.7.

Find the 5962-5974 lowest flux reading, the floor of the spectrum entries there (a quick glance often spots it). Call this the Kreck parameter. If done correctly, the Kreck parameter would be 28.54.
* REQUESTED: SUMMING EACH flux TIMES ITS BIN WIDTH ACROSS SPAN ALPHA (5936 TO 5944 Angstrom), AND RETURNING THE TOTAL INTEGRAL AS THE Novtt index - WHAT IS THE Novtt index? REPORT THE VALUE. 228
